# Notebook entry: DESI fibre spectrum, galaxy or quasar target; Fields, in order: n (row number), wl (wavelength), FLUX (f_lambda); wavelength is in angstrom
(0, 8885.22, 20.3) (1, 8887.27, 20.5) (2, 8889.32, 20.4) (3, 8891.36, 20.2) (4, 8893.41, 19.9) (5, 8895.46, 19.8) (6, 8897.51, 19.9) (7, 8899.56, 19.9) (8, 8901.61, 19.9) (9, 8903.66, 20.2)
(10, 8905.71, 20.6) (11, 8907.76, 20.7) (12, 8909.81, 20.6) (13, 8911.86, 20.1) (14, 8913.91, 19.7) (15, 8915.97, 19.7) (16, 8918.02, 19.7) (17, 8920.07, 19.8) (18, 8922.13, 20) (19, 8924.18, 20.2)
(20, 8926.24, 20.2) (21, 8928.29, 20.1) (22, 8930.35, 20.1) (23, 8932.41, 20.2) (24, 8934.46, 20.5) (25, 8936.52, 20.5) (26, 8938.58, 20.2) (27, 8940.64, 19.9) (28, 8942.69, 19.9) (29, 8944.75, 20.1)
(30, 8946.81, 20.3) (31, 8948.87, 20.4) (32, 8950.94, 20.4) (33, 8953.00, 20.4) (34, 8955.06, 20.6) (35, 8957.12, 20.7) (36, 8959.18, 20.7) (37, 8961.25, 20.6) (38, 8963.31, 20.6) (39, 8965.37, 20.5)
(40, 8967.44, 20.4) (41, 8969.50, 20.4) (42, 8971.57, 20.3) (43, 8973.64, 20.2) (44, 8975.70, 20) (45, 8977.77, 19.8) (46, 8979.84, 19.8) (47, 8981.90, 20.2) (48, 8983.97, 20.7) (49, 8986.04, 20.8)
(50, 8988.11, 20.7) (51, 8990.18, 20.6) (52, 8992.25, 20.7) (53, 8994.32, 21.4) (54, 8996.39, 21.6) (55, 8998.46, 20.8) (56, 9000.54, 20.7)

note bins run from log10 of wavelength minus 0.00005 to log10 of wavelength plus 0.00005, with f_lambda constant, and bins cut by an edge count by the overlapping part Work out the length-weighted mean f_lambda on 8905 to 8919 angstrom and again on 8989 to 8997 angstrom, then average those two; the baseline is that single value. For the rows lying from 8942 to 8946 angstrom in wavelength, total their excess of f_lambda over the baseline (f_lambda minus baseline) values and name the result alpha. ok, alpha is -1.2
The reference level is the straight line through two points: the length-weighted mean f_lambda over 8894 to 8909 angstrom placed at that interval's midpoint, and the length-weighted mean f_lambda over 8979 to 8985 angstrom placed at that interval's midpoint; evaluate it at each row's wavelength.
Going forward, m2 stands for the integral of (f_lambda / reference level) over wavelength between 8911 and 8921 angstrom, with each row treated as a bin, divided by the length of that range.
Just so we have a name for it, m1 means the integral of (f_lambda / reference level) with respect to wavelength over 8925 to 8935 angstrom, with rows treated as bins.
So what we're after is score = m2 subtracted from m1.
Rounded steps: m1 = 10.0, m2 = 0.98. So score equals 9.03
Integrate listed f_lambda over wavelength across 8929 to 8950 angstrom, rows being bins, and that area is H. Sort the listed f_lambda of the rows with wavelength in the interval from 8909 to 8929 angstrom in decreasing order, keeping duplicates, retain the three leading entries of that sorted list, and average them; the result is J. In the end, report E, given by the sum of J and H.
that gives 445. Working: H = 424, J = 20.3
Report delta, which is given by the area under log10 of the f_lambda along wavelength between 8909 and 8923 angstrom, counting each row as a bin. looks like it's 18.2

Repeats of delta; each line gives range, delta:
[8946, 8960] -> 18.4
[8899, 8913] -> 18.3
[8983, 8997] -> 18.5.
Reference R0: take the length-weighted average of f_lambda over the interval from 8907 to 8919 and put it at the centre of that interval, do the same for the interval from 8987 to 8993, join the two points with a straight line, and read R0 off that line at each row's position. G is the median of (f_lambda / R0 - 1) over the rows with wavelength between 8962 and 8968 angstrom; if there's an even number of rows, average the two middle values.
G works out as 0.001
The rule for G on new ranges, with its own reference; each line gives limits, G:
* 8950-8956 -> 0.002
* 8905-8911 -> 0.029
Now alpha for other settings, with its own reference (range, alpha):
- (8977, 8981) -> -1.6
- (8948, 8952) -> -0.4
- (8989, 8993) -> 0.1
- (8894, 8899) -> -1.5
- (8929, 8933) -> -0.9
